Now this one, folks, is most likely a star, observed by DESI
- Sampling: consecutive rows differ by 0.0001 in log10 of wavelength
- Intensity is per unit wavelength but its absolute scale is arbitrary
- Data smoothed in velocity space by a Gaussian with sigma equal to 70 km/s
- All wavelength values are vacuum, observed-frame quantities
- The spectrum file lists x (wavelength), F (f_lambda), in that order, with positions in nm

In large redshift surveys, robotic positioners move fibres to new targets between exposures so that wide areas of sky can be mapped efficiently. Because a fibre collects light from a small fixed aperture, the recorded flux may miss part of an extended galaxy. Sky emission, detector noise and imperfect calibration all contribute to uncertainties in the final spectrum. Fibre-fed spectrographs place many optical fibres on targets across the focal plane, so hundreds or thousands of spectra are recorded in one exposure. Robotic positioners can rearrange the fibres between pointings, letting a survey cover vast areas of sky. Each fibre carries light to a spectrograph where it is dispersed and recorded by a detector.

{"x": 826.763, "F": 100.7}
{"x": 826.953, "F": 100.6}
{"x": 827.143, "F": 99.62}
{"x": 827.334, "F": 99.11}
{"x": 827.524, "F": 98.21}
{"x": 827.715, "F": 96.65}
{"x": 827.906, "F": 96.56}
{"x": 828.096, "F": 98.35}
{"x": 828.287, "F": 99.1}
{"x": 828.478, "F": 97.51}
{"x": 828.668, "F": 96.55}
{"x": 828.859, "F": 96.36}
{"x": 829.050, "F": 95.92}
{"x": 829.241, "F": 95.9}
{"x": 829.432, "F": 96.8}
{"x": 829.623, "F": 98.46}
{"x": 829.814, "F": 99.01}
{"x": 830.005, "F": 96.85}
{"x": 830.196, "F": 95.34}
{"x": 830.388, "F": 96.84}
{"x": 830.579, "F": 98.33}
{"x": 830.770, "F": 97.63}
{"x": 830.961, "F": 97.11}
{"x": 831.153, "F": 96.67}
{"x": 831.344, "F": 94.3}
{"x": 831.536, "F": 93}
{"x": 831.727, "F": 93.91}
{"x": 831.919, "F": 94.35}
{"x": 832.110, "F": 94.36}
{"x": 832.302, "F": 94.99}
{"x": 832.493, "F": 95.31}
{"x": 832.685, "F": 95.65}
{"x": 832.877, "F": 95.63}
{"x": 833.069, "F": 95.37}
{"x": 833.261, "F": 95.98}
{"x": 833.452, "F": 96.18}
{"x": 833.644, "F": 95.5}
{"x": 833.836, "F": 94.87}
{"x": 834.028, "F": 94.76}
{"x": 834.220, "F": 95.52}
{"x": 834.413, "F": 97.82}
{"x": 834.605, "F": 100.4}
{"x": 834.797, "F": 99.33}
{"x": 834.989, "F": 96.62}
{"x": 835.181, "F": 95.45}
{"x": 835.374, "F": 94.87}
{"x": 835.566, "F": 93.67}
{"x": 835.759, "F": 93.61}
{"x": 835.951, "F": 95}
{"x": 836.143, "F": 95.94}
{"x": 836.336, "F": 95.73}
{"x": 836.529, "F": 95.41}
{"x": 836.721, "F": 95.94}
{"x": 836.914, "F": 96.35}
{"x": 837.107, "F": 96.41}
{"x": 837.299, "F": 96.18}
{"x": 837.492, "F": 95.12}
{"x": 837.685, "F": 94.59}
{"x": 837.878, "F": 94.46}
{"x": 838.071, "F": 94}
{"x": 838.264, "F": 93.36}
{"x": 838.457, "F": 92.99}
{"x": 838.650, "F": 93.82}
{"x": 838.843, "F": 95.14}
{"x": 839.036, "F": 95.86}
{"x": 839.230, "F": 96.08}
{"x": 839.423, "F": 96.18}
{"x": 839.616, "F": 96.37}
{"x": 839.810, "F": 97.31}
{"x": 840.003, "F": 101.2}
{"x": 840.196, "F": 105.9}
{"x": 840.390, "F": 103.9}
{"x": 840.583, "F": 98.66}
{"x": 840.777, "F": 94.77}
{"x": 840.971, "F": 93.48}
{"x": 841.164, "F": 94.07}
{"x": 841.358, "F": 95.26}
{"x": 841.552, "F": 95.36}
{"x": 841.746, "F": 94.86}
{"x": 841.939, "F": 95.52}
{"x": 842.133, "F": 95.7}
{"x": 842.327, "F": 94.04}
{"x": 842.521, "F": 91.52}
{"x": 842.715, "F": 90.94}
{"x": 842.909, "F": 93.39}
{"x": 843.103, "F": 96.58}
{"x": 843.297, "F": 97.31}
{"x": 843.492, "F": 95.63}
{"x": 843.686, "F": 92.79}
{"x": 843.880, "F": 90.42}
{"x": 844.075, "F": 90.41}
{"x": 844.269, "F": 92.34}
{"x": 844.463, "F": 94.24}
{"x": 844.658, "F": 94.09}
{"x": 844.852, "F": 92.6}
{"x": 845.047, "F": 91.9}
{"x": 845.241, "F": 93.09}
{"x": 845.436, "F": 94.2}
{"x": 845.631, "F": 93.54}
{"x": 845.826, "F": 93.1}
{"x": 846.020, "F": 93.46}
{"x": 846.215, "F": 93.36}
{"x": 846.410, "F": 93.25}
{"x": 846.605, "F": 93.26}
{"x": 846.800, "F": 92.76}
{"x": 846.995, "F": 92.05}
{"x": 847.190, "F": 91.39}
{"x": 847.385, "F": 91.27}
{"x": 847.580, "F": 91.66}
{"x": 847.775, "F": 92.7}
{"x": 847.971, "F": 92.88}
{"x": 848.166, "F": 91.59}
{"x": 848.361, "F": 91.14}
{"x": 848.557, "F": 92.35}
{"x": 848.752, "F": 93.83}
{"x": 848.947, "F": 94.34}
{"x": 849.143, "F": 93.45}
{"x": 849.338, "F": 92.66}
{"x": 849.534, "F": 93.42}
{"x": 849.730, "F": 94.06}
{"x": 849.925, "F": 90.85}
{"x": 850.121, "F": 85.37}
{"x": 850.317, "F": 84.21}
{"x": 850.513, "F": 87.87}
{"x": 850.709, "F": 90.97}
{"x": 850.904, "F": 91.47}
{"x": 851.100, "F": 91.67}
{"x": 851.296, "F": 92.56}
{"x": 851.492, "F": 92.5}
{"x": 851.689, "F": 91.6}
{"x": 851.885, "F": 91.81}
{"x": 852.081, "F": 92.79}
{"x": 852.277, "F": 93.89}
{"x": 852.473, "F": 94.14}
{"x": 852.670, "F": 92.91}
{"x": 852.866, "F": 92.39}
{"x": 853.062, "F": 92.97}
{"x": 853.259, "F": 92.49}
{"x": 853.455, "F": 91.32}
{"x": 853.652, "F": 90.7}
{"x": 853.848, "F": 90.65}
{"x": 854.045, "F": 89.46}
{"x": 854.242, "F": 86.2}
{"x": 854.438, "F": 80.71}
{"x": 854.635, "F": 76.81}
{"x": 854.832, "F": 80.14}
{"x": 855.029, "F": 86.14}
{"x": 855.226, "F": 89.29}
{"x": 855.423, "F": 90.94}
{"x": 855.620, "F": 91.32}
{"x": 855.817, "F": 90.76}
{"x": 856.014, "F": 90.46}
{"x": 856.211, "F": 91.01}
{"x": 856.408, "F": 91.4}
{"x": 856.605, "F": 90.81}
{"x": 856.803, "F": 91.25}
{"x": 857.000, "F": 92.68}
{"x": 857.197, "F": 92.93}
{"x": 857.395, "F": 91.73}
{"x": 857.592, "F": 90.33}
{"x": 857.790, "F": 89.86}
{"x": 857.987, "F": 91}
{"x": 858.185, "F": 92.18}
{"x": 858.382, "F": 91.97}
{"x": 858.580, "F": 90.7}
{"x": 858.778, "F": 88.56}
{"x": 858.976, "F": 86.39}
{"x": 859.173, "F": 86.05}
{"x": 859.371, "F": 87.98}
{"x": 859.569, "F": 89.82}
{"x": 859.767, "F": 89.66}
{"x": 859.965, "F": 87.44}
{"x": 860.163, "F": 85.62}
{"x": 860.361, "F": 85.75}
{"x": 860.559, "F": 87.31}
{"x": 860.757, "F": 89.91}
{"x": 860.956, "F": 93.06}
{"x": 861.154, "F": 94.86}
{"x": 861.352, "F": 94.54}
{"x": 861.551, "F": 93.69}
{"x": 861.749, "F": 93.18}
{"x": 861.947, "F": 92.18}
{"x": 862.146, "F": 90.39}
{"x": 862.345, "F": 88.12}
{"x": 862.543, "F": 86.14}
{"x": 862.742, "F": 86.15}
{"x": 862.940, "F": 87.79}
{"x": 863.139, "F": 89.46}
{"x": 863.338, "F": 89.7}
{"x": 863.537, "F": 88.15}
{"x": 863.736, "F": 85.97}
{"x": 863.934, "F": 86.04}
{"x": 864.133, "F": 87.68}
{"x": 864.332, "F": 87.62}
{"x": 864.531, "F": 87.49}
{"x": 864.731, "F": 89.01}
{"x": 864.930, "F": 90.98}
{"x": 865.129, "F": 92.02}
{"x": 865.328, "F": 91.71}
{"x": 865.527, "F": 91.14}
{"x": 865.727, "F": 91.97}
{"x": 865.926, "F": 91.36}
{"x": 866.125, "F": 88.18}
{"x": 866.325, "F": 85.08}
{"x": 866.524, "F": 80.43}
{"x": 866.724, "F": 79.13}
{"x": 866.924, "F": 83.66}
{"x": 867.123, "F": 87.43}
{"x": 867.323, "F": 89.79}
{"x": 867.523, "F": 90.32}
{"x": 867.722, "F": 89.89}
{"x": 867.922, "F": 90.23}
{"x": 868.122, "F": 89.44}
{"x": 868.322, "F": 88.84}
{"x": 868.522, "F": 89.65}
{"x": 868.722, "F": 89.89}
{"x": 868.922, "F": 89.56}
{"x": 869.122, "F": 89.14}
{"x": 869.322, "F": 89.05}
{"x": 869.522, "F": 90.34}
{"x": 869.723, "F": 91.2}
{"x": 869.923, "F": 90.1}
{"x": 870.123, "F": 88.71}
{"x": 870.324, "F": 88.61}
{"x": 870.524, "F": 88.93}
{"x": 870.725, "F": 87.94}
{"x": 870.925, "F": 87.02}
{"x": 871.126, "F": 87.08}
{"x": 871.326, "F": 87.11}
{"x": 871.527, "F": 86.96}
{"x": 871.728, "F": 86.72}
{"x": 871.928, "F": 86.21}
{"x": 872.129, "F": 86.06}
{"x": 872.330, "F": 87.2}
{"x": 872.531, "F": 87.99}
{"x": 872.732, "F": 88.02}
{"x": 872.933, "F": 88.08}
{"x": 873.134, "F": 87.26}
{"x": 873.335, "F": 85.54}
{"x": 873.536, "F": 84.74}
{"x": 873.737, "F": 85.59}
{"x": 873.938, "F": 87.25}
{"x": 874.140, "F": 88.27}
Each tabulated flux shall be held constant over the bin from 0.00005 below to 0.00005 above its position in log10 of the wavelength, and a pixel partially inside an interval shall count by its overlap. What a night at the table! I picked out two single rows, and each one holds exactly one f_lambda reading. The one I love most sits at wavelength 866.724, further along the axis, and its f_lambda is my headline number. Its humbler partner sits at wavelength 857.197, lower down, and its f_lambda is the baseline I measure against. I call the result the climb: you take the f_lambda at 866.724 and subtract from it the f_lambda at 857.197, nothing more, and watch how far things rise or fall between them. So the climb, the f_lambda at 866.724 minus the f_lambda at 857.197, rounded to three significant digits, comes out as -13.8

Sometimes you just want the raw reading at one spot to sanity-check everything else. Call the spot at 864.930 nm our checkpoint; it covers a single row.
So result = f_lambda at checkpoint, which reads 90.98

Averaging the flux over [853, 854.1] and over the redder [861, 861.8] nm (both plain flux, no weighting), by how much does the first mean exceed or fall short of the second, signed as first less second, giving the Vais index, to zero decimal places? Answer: -3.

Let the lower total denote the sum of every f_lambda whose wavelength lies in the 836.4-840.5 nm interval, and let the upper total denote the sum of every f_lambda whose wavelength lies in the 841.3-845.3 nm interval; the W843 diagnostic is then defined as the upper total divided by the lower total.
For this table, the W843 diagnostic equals 0.97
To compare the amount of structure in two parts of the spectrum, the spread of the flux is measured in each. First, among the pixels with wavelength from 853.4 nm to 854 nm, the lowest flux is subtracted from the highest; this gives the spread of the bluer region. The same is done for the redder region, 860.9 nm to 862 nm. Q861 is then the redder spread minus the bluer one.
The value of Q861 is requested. 2.0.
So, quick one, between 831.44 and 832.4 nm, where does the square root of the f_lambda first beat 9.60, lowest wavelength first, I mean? 831.536 nm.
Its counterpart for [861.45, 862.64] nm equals 861.551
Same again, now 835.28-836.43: 835.374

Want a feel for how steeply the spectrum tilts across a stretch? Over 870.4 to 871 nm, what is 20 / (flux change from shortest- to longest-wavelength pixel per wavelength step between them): -4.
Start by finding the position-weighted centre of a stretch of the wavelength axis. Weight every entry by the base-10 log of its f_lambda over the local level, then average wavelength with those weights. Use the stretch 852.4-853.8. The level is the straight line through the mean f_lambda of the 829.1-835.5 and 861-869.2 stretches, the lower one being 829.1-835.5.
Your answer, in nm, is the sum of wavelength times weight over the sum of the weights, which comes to 852.63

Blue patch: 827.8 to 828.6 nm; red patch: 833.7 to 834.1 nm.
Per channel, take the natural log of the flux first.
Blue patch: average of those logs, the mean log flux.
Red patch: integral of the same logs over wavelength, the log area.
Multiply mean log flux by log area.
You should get 8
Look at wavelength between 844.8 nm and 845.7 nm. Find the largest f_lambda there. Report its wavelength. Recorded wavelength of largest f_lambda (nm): 845.436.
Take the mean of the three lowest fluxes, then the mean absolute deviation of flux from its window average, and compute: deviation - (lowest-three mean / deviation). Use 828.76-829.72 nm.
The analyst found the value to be -127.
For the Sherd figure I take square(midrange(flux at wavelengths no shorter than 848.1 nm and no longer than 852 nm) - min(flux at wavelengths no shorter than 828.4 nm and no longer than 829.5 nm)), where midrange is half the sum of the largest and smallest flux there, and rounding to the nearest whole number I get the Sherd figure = 44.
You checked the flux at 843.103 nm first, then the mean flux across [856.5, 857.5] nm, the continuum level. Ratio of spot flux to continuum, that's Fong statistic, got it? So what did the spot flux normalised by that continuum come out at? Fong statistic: 1.05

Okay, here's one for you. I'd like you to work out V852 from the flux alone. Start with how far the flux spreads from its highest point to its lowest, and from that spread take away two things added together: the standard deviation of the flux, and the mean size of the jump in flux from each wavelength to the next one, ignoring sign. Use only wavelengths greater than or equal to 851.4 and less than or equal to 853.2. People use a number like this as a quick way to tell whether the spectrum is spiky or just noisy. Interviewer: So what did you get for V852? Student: 1.0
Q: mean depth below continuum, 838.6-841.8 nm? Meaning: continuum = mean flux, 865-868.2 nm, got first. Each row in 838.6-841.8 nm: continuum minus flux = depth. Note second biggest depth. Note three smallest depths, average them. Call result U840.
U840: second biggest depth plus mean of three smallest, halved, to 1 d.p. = -10.5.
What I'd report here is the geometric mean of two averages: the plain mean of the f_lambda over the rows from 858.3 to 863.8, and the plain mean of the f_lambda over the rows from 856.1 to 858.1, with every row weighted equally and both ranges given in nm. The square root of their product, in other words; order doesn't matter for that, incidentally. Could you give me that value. 90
